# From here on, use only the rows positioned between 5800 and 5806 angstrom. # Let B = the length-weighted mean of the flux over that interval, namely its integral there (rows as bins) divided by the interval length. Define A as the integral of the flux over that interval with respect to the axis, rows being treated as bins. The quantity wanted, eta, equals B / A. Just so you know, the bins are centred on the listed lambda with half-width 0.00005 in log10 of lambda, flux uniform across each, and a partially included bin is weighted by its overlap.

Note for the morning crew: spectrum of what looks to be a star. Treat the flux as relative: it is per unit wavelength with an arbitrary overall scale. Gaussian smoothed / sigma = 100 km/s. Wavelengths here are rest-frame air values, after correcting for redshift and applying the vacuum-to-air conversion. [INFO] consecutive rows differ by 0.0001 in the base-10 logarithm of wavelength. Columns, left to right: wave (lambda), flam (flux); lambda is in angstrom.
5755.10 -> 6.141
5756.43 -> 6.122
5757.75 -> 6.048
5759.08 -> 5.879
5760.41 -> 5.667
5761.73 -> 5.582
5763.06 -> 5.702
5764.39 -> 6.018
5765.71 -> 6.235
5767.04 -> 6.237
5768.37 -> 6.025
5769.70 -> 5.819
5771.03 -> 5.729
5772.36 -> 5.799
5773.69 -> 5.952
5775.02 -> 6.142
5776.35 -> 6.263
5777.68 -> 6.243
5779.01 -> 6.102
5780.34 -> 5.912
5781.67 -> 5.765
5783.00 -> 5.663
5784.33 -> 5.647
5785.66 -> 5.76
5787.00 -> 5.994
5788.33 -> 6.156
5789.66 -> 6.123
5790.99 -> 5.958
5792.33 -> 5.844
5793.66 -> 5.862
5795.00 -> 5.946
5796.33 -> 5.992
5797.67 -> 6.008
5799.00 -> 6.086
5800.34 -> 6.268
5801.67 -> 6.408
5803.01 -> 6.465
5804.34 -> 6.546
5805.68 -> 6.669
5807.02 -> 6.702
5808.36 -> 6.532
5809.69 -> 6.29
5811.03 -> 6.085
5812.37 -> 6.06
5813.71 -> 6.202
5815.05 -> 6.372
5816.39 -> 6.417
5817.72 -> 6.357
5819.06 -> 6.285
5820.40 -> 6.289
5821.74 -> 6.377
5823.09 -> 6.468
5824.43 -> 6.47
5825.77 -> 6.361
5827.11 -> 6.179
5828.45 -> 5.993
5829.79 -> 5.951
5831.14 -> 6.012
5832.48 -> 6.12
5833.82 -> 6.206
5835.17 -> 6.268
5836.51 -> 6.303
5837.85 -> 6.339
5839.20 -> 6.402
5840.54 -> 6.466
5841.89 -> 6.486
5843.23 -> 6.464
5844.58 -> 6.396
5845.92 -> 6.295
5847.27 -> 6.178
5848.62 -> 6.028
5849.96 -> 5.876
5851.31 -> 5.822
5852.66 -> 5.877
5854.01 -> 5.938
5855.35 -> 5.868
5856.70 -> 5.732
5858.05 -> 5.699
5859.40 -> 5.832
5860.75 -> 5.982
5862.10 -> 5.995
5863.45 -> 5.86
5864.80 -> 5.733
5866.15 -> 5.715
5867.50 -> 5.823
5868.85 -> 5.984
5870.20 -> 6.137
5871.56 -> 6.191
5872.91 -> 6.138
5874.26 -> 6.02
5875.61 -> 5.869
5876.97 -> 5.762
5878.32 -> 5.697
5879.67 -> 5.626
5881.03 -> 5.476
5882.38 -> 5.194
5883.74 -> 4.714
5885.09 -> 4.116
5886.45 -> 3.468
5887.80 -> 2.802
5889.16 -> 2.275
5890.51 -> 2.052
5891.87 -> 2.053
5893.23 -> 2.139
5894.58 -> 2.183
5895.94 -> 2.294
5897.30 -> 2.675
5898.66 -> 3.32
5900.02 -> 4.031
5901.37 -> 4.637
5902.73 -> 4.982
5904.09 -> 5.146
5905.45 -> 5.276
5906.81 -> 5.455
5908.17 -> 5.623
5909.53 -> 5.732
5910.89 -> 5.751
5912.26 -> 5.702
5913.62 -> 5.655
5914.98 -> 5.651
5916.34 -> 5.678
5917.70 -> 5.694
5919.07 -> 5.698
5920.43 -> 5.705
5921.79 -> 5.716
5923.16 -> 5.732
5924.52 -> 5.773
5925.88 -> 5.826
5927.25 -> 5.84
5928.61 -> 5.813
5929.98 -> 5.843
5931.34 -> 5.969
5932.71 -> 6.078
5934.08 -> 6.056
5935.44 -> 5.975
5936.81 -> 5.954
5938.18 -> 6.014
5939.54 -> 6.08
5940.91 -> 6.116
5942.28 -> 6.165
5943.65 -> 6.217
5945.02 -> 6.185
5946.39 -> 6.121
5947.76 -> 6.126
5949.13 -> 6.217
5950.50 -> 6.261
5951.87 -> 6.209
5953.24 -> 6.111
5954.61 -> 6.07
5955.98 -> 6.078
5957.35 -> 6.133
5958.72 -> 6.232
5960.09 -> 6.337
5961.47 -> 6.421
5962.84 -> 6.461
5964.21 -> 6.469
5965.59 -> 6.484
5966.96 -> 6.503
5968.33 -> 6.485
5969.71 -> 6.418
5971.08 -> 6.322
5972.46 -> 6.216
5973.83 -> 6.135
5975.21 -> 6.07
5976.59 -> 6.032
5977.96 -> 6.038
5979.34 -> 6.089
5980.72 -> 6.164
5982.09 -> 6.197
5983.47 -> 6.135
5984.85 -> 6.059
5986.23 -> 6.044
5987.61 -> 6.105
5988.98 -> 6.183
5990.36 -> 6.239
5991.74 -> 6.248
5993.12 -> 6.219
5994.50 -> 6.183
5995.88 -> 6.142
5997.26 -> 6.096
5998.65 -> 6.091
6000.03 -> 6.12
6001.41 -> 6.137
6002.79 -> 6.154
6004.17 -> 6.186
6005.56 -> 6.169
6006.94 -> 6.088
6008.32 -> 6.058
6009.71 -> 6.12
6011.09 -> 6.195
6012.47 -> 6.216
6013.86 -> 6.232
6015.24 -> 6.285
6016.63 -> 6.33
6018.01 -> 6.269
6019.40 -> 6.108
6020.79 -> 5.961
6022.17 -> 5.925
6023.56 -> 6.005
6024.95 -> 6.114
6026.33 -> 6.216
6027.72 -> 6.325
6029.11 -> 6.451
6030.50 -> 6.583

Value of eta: 0.17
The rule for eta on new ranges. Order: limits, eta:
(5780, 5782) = 0.50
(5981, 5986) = 0.20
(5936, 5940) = 0.25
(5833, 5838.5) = 0.18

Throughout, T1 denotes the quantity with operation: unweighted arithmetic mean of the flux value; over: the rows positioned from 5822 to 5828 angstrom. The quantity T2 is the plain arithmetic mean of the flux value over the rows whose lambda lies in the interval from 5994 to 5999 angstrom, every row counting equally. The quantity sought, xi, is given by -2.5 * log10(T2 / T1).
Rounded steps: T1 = 6.37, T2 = 6.13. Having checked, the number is 0.04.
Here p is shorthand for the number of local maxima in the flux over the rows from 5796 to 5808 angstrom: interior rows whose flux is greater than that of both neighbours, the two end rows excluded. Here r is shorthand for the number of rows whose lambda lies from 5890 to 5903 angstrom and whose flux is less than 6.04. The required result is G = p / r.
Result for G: 0.00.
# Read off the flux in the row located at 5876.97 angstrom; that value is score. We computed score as 5.762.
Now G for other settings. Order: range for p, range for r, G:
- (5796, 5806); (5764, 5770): 0.00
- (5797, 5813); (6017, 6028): 0.33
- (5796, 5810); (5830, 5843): 1.00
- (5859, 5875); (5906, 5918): 0.22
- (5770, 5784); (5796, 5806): 0.50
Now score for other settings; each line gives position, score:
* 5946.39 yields 6.121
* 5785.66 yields 5.76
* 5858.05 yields 5.699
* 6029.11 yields 6.451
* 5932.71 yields 6.078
